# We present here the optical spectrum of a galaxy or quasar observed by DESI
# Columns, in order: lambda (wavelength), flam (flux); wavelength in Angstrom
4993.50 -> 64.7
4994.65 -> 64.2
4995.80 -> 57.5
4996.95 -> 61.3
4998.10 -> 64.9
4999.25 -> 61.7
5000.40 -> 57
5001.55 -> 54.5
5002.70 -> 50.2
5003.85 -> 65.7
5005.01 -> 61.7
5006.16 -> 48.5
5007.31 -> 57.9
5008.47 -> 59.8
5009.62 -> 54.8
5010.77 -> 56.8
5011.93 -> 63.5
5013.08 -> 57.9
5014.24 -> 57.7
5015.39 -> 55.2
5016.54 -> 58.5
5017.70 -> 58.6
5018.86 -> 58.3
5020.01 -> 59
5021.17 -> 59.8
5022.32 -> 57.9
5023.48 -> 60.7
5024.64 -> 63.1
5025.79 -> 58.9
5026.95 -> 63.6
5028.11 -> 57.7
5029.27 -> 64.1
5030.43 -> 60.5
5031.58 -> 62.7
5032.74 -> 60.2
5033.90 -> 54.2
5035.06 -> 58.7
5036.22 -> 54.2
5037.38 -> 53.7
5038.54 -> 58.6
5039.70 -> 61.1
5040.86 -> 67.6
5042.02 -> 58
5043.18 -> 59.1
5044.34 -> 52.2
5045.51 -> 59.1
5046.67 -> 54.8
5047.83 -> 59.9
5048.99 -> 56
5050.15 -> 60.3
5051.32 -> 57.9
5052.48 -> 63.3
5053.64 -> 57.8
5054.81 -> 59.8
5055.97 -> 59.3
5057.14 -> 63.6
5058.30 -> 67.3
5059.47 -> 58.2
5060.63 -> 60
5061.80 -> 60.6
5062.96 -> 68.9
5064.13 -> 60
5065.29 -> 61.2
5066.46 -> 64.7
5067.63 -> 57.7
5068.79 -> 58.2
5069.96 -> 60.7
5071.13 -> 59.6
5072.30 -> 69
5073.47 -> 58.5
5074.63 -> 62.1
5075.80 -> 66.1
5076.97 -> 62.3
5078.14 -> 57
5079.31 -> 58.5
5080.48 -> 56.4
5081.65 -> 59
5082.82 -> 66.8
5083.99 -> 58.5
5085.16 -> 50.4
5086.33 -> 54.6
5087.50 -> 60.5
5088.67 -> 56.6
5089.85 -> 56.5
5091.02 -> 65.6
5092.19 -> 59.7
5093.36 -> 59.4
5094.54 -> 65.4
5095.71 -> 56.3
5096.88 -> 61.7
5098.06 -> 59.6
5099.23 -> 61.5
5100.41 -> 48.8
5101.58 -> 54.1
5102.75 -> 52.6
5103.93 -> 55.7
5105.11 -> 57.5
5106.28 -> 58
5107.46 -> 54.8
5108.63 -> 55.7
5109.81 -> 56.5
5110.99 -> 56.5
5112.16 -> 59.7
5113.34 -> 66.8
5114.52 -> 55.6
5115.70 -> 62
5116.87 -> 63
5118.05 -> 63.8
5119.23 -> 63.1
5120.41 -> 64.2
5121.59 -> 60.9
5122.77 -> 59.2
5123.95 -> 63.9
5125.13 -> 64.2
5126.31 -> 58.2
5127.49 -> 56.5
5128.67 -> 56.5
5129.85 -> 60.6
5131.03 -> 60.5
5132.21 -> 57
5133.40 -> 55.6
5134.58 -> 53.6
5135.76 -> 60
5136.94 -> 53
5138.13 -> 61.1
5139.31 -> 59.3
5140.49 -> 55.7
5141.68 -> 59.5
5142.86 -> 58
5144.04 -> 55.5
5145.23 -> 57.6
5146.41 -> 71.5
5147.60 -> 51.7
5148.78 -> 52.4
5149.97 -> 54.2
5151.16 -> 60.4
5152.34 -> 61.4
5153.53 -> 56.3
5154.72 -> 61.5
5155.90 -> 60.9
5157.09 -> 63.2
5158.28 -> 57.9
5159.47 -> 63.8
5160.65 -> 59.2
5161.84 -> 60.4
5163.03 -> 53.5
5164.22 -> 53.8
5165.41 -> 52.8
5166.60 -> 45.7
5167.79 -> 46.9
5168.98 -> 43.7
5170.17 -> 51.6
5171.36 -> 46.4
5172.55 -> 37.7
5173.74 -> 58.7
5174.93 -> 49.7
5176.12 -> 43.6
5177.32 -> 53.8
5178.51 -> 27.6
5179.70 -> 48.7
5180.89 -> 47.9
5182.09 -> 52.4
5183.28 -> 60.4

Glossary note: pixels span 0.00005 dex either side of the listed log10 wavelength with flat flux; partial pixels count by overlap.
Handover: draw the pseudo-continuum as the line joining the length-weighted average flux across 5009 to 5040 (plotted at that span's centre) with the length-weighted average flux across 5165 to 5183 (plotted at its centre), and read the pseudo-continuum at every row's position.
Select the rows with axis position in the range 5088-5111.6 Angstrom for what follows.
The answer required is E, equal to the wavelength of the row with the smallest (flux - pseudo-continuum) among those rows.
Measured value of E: 5100.41 Angstrom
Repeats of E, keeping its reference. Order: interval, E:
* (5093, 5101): 5100.41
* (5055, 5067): 5059.47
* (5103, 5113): 5107.46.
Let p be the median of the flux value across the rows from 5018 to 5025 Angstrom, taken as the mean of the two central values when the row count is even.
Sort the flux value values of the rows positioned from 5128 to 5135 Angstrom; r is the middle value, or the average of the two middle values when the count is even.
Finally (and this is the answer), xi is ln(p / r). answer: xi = 0.05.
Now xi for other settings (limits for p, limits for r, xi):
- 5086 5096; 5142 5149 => 0.05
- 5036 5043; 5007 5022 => 0.00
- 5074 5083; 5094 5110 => 0.07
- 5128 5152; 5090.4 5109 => -0.01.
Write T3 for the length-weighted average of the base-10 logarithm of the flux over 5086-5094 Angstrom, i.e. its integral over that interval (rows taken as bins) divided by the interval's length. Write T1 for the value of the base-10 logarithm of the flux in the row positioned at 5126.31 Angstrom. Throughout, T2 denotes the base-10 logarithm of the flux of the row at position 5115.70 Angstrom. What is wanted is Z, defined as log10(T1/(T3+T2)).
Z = -0.305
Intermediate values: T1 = 1.76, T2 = 1.79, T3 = 1.77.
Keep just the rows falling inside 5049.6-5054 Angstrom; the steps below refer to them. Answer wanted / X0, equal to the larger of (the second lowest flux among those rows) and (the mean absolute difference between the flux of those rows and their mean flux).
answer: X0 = 58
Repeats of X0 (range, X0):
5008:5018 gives 55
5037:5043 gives 58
